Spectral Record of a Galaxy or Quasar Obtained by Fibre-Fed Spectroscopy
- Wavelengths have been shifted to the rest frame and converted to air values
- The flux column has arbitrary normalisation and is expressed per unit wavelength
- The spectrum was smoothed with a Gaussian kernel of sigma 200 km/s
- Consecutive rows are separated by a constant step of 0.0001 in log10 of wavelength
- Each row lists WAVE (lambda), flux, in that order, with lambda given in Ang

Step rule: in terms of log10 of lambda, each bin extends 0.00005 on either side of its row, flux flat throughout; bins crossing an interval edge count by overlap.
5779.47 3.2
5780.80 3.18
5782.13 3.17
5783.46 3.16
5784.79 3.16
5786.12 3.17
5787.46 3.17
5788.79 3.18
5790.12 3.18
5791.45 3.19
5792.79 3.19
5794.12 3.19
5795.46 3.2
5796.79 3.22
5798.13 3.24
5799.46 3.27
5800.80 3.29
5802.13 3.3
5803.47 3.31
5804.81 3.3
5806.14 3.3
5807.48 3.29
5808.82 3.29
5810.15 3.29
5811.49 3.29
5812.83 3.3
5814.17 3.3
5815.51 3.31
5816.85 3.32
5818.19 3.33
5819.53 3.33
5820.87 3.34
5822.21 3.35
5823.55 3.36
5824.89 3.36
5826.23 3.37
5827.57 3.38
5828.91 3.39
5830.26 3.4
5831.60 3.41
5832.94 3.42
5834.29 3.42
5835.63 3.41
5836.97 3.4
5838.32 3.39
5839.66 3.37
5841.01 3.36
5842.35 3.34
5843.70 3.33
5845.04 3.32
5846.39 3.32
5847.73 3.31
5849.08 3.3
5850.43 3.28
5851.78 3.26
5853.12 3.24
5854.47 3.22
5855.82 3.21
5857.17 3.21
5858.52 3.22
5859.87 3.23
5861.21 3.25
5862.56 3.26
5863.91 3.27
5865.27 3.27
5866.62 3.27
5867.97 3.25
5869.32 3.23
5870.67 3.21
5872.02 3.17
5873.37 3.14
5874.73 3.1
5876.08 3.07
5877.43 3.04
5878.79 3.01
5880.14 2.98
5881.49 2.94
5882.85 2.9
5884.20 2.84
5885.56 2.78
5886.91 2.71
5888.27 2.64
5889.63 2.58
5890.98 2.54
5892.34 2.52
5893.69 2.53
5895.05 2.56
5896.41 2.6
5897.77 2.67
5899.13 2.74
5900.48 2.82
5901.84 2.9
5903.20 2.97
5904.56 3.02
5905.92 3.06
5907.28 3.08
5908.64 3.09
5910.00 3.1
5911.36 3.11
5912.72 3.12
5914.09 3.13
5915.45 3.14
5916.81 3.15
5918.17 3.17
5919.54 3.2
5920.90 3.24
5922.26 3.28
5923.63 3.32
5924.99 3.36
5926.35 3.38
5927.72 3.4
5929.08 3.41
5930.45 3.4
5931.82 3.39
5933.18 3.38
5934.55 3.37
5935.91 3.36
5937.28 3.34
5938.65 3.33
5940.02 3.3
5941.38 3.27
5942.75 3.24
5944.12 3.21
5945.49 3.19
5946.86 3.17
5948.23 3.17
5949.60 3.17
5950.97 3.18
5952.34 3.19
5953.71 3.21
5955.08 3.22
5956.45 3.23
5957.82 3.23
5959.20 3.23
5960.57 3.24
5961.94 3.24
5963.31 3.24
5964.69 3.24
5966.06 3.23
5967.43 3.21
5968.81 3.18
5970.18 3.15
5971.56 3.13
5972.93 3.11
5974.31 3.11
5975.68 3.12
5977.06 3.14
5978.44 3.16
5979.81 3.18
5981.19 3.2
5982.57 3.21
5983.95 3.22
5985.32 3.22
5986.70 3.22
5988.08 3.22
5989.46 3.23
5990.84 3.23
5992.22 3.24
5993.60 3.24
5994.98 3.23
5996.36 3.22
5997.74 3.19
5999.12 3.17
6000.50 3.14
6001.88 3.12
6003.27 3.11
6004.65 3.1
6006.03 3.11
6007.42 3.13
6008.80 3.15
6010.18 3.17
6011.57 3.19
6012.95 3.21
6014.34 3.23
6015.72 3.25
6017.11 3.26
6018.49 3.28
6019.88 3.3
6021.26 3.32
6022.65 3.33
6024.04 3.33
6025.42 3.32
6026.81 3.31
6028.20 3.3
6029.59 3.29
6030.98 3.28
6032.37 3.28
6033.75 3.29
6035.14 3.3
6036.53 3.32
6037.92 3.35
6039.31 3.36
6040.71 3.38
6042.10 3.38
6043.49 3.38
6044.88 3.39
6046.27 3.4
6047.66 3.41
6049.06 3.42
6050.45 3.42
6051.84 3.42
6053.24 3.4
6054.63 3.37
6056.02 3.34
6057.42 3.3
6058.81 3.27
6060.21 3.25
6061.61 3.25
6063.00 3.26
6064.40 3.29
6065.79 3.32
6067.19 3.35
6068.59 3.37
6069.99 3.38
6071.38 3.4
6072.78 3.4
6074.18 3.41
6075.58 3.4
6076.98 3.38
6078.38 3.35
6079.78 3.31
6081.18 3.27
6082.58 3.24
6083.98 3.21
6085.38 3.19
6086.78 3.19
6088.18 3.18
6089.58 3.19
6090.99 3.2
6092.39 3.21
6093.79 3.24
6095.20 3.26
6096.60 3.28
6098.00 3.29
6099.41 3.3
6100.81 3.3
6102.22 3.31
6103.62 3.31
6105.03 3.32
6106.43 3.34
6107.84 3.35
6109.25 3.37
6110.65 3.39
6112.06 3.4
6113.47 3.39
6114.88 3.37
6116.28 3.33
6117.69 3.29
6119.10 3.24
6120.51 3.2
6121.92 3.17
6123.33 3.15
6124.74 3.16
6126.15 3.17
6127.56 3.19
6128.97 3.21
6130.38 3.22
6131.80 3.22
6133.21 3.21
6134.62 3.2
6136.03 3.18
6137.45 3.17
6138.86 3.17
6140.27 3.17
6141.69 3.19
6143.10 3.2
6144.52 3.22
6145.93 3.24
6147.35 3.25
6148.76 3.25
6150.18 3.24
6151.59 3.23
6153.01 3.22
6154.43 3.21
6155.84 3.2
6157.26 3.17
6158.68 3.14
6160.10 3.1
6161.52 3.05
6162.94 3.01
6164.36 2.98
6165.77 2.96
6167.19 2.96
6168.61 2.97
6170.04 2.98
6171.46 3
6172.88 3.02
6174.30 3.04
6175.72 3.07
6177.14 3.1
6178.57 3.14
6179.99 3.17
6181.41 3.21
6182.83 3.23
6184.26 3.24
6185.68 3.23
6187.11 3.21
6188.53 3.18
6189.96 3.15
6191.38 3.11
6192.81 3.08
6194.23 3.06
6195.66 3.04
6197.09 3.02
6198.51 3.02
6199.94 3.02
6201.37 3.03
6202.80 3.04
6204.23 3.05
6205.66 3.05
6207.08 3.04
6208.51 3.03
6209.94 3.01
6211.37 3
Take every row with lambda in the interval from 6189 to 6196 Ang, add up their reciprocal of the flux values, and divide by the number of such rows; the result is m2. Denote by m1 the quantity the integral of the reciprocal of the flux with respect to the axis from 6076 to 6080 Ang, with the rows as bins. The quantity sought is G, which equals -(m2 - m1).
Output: 0.9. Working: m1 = 1.2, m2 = 0.324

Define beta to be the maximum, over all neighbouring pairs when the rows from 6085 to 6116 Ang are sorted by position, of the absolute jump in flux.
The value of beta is 0.030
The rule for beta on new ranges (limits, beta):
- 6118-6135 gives 0.040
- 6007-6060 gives 0.040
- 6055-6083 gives 0.040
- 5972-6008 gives 0.030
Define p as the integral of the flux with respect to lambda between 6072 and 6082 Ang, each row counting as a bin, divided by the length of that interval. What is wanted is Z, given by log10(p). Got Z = 0.526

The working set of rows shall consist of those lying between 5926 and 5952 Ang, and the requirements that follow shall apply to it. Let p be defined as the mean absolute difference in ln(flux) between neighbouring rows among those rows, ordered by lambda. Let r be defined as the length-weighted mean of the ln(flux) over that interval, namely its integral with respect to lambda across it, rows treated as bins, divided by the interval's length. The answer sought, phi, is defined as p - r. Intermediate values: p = 0.005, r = 1.19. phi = -1.19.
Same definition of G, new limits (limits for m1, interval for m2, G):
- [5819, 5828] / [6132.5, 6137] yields 2.4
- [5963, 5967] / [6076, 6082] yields 0.9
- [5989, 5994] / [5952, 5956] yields 1.2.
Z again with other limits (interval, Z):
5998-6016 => 0.500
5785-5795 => 0.502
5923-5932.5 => 0.529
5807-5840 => 0.525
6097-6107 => 0.520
